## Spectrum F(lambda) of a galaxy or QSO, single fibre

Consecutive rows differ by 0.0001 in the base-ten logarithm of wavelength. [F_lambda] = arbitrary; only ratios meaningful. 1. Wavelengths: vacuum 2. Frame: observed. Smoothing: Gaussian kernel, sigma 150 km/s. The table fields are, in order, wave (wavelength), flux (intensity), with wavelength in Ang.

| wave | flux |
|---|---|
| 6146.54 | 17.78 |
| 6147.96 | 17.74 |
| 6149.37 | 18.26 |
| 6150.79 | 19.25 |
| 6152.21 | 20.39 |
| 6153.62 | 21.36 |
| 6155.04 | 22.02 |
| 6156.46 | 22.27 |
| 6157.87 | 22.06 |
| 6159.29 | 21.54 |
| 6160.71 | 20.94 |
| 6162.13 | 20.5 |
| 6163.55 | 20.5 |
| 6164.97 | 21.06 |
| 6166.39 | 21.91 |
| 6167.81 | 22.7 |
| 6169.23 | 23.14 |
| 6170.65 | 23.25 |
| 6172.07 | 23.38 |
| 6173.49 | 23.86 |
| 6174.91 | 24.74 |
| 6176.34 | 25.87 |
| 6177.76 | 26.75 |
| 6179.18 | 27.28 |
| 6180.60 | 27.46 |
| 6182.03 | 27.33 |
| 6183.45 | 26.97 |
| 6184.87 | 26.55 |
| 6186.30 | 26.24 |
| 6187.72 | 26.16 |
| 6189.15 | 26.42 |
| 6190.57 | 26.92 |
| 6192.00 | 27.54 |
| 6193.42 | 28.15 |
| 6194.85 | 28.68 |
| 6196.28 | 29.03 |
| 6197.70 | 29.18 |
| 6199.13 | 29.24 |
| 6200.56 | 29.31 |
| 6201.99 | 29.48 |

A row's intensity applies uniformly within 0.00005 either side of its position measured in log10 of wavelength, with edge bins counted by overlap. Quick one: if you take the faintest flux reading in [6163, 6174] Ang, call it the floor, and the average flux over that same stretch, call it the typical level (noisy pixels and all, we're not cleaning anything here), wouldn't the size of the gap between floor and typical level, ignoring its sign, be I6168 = 2.0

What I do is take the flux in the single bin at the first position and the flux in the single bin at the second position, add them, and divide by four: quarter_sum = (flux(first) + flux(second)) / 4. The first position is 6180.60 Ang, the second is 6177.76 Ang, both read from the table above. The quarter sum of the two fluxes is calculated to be 13.6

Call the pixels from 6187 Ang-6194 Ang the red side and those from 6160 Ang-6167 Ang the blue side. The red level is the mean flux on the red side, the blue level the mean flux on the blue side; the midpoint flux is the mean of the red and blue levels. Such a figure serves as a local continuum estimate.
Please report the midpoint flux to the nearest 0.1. 24.0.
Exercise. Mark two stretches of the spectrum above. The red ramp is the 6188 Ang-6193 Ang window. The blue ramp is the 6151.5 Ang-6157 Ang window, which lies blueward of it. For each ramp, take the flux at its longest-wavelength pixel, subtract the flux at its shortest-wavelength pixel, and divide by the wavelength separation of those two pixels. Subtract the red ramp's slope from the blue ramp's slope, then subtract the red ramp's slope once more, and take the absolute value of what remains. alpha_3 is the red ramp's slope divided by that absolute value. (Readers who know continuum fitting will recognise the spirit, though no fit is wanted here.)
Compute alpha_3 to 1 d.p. 1.1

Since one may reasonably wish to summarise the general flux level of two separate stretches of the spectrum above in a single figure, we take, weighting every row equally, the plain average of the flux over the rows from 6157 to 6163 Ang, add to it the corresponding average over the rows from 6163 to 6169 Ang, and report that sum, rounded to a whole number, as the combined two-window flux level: 43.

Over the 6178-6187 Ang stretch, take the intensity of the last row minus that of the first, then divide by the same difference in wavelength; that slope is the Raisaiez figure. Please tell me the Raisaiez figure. -0.15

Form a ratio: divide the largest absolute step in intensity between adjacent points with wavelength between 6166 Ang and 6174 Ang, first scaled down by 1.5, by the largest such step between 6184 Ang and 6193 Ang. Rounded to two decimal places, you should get 0.85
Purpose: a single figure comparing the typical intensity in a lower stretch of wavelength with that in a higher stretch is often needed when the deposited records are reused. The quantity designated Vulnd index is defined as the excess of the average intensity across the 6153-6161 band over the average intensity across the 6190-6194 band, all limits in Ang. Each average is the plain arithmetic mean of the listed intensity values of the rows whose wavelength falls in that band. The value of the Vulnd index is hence -5.8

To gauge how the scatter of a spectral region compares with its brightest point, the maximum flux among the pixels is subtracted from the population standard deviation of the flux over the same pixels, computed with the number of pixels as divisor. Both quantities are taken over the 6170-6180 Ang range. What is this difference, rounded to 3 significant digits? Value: -25.8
